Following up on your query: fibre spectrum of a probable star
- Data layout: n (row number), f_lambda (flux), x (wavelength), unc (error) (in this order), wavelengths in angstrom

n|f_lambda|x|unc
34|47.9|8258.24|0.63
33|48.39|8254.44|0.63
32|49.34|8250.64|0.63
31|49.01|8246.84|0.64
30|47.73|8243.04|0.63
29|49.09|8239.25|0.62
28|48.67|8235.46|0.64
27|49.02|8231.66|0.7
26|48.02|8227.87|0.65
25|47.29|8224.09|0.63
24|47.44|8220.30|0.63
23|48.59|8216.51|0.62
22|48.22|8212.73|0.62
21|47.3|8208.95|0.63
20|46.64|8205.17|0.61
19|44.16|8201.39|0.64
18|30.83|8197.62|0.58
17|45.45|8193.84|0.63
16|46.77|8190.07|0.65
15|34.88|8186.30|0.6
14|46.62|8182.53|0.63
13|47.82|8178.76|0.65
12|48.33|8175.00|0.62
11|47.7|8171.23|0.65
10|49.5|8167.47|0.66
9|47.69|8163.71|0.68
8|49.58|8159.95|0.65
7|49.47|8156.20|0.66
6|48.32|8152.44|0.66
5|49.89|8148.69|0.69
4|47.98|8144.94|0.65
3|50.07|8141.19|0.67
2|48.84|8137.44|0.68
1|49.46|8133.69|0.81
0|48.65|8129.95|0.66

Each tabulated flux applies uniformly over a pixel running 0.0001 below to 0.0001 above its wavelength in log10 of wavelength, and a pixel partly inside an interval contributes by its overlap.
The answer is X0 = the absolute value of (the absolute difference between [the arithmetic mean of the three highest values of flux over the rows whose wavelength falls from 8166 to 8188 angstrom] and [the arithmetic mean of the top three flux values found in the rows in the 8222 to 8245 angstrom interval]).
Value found 0.4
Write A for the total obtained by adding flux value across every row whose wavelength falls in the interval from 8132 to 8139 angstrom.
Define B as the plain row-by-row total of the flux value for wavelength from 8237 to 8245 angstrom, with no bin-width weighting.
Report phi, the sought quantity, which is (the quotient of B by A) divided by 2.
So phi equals 0.492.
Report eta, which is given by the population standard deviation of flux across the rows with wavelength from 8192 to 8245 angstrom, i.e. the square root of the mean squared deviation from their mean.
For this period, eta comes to 4.5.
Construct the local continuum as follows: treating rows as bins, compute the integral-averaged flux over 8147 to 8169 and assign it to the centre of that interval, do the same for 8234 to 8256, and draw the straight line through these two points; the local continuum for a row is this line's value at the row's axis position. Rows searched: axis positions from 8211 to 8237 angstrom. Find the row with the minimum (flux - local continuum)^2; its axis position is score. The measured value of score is 8235.46 angstrom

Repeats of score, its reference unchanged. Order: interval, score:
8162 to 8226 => 8216.51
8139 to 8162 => 8156.20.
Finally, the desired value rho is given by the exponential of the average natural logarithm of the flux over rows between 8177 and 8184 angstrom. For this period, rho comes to 47.2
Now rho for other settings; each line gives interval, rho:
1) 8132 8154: 49.1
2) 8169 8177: 48.0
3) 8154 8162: 49.5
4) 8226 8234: 48.5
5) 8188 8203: 41.2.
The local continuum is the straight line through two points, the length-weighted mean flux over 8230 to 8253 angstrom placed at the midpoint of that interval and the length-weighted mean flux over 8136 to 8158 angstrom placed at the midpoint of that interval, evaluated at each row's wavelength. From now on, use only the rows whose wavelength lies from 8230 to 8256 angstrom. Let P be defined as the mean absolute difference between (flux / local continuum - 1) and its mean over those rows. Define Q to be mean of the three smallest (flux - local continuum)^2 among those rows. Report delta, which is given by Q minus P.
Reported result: 0.03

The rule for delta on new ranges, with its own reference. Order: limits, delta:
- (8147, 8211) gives 0.15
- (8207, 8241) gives 0.03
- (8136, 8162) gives 0.16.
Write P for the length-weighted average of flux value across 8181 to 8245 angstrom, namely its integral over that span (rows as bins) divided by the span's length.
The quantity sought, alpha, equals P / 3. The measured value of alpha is 15.2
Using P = 45.7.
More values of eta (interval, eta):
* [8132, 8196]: 3.4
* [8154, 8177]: 0.8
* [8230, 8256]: 0.5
